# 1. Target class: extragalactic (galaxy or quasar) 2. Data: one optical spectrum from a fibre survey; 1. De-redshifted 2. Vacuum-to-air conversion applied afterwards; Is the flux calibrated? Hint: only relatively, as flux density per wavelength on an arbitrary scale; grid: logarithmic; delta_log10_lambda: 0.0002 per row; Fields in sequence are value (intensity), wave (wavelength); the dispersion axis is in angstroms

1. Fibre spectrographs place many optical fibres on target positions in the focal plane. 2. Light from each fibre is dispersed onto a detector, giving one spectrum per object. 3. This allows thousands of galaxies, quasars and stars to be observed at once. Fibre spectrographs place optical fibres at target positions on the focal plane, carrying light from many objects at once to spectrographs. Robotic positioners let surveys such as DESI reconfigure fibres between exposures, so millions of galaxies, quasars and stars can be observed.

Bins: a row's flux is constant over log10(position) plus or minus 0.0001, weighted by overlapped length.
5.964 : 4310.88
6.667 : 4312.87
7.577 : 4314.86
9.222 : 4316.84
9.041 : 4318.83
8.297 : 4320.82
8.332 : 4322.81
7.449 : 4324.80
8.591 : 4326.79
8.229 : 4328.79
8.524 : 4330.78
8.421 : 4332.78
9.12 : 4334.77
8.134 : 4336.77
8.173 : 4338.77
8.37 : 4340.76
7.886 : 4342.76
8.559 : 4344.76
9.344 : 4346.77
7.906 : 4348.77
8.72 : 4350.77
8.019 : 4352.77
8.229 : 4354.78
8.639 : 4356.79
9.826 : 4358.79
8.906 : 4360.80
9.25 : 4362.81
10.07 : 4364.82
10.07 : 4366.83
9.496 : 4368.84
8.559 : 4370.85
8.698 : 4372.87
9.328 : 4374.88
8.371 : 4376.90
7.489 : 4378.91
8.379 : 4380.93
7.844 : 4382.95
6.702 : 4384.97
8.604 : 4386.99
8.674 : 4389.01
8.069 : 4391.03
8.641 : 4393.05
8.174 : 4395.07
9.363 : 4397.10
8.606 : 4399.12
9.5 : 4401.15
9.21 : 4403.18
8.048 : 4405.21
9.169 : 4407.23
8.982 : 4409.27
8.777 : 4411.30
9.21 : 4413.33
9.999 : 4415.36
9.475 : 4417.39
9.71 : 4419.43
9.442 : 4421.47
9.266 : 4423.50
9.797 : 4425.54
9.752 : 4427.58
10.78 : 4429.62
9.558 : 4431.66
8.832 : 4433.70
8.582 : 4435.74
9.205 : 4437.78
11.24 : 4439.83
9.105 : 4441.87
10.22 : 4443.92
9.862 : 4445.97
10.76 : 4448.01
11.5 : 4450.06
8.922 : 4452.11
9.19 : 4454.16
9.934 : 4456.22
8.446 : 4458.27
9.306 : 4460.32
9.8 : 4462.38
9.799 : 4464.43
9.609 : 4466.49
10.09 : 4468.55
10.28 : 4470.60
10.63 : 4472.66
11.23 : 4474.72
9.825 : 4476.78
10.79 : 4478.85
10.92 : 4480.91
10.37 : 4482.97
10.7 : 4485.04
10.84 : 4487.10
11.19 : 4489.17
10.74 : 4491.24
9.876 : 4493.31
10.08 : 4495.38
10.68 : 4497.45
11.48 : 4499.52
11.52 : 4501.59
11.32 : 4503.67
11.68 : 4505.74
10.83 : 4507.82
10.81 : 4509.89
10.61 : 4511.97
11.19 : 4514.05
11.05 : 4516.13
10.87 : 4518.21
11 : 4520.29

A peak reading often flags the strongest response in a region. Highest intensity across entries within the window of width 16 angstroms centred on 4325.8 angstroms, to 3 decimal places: 9.041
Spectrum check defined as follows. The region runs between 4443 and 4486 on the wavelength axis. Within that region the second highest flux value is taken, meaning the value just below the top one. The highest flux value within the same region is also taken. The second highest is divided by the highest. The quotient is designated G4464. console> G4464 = 0.9765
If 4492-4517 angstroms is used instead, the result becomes 0.9863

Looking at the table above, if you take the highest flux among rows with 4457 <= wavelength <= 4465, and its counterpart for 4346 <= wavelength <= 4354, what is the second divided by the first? 0.95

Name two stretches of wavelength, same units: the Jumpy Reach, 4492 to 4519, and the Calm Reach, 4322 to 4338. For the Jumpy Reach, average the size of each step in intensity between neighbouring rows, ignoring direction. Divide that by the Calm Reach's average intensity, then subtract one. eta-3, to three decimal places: -0.958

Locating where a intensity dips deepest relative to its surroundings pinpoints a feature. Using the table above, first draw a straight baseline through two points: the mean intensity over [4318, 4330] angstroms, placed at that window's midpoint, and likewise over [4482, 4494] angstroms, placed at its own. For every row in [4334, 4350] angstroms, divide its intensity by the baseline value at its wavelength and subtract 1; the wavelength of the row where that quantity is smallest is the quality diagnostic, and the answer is 4348.77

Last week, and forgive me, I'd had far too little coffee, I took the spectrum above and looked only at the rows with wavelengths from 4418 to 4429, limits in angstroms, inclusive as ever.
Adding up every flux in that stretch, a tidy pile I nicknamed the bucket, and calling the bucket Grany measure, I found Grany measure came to 48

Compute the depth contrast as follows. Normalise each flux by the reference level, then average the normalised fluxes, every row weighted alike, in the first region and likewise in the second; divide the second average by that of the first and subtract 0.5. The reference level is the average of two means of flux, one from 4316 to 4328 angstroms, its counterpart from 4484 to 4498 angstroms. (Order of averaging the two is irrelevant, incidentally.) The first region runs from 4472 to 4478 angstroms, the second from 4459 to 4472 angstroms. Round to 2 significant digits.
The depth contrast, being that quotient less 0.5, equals 0.43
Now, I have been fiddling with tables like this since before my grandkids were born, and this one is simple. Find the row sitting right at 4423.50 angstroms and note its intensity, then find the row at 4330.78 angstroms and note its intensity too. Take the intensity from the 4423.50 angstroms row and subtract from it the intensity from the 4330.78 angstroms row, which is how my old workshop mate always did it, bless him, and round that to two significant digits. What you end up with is 0.74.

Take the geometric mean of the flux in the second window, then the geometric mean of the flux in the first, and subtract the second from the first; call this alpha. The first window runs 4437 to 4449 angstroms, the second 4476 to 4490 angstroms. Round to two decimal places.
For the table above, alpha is -0.62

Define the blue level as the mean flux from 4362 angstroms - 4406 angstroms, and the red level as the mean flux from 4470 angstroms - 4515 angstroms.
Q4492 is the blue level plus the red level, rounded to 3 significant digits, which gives 19.5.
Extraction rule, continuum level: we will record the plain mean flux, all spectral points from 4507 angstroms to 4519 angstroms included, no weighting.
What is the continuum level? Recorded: 10.9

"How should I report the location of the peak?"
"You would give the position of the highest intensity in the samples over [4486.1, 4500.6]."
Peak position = 4499.52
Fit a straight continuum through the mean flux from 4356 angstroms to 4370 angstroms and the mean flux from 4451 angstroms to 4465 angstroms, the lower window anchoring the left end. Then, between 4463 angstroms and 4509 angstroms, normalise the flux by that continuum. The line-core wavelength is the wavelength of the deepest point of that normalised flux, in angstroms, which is 4466.49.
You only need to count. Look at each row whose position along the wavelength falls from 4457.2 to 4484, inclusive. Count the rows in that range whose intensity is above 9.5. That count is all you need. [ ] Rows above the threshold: 11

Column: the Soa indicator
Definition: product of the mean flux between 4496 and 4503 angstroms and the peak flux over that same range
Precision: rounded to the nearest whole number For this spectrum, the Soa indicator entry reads 129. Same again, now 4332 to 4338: 78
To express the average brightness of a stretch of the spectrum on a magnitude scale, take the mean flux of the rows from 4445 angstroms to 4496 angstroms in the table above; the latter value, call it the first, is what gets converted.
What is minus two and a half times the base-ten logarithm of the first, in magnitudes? -2.52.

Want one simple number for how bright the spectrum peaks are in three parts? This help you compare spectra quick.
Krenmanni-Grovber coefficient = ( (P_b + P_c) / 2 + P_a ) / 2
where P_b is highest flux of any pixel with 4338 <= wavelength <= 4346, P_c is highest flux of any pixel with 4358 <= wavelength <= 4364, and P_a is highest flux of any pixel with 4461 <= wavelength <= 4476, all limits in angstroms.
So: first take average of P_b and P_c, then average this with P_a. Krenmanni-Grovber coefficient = 10.2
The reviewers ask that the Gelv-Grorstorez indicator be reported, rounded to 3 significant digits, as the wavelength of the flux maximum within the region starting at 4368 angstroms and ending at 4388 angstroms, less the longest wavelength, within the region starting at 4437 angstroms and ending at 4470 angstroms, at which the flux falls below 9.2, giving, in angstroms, -89.4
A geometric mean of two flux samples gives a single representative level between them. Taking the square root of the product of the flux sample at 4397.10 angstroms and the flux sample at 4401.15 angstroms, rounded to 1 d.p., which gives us 9.4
